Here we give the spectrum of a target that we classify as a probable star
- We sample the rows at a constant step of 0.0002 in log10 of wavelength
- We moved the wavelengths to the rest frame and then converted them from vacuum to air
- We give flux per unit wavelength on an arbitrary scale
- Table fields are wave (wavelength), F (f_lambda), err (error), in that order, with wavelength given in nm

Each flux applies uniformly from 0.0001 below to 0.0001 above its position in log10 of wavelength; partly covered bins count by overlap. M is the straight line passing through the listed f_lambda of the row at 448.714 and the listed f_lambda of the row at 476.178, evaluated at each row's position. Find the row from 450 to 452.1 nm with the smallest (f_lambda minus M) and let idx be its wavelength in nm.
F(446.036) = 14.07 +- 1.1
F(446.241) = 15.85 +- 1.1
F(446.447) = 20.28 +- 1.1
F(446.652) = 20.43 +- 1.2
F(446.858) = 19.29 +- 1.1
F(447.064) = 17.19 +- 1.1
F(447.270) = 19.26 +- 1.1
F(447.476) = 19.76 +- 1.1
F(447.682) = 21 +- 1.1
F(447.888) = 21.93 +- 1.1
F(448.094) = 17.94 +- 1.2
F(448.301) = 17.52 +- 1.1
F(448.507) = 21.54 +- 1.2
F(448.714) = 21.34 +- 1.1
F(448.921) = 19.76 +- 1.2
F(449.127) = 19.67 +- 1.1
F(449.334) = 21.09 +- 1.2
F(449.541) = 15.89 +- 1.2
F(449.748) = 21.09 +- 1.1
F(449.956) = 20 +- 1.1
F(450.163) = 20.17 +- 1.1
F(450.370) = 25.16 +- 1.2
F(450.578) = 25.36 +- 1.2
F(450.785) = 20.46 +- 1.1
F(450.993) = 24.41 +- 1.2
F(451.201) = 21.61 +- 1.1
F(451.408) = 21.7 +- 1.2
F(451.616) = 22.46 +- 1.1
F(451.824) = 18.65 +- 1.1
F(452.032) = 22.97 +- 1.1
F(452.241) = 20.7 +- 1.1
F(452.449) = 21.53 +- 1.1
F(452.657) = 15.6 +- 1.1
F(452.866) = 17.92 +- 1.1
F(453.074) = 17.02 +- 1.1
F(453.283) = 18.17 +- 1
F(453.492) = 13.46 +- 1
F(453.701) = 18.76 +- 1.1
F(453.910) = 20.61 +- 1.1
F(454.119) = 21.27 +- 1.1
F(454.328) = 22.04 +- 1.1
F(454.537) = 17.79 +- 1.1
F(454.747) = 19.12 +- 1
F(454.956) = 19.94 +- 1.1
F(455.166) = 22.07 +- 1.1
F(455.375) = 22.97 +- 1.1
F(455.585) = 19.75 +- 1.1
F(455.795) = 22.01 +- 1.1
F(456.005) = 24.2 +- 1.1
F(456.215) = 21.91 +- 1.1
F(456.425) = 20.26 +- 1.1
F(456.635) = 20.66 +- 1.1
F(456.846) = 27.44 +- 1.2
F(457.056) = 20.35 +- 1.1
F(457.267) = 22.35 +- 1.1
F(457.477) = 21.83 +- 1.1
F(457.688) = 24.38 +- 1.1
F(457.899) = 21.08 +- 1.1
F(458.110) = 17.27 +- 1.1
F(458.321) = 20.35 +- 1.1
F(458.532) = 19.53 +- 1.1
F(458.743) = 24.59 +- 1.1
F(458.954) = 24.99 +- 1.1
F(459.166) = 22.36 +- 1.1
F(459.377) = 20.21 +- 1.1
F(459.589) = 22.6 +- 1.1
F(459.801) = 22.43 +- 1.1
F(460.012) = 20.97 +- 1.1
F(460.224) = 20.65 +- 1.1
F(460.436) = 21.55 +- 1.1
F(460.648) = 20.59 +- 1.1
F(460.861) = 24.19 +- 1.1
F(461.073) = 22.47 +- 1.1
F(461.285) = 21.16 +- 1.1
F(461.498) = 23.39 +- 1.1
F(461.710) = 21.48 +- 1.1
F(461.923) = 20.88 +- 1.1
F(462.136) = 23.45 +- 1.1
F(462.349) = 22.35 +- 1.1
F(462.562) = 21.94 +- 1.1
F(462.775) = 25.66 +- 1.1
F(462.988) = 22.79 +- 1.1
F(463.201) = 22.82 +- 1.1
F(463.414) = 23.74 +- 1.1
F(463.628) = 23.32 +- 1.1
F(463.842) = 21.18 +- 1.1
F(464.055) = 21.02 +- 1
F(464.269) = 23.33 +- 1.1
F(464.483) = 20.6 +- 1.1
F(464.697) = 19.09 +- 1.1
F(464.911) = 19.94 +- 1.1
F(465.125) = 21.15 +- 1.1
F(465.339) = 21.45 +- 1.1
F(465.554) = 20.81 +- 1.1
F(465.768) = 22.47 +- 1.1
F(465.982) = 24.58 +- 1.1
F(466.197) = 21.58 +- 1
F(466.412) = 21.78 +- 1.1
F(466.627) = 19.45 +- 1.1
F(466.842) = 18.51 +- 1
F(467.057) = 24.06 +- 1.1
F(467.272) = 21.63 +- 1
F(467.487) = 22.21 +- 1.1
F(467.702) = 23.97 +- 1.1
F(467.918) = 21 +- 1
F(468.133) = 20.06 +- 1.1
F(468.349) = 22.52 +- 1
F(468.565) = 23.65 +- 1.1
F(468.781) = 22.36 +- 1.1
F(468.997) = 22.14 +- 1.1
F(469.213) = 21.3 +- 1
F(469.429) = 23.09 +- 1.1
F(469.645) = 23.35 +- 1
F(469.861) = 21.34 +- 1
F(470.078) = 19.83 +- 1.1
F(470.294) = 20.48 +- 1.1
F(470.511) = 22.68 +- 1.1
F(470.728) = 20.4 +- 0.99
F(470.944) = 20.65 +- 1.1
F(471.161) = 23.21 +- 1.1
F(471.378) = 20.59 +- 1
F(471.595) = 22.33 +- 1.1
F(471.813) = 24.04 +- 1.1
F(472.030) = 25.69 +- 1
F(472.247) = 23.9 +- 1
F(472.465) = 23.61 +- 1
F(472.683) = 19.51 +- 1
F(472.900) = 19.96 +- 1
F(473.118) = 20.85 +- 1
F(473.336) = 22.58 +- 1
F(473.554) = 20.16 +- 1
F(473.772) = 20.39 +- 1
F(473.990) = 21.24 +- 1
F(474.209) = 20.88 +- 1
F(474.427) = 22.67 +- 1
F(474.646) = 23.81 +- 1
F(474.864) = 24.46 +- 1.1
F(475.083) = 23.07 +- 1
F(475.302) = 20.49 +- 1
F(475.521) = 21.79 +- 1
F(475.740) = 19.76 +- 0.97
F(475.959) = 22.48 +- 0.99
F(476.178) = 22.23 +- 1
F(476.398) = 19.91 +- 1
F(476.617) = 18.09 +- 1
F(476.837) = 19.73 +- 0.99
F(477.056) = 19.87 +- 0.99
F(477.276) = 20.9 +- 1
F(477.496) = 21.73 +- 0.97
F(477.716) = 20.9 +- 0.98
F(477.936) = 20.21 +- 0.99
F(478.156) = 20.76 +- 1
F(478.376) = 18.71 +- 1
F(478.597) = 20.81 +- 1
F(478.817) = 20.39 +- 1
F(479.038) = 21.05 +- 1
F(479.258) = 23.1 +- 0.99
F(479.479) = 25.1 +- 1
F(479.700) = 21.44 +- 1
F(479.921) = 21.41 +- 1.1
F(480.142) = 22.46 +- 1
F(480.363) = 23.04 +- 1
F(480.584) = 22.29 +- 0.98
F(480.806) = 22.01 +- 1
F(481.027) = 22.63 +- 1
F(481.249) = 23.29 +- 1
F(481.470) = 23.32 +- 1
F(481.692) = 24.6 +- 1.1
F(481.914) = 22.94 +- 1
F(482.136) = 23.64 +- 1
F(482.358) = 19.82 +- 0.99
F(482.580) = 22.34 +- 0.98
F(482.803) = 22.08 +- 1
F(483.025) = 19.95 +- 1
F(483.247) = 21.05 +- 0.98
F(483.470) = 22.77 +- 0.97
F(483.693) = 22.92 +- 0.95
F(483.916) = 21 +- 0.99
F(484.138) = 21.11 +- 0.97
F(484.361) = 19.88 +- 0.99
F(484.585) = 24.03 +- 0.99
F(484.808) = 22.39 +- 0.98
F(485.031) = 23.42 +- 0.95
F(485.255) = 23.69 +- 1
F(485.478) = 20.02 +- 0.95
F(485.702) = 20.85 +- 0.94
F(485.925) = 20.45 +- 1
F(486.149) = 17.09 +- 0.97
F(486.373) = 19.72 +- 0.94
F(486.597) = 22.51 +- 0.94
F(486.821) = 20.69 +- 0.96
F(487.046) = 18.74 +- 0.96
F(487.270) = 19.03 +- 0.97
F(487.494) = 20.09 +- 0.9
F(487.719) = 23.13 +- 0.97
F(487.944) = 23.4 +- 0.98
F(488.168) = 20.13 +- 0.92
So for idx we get 451.824 nm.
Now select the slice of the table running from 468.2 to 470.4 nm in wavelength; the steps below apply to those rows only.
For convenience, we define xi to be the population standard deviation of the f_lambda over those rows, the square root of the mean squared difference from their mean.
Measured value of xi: 1.2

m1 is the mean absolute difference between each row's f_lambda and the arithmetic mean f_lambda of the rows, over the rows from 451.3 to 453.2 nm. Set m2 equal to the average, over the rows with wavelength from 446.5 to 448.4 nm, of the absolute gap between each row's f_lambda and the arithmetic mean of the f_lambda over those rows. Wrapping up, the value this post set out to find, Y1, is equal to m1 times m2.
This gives 2.8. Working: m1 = 2.26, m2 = 1.25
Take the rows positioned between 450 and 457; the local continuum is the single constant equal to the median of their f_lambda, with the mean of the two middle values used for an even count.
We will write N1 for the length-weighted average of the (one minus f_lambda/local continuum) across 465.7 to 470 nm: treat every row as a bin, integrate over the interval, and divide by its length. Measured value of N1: -0.064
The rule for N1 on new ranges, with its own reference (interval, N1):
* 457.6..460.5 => -0.045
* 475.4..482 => -0.042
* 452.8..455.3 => 0.078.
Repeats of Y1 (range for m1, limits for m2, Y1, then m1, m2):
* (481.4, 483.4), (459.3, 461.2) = 1.4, 1.31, 1.05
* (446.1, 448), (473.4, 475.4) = 1.9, 1.37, 1.42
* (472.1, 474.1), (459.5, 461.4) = 1.3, 1.34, 0.96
